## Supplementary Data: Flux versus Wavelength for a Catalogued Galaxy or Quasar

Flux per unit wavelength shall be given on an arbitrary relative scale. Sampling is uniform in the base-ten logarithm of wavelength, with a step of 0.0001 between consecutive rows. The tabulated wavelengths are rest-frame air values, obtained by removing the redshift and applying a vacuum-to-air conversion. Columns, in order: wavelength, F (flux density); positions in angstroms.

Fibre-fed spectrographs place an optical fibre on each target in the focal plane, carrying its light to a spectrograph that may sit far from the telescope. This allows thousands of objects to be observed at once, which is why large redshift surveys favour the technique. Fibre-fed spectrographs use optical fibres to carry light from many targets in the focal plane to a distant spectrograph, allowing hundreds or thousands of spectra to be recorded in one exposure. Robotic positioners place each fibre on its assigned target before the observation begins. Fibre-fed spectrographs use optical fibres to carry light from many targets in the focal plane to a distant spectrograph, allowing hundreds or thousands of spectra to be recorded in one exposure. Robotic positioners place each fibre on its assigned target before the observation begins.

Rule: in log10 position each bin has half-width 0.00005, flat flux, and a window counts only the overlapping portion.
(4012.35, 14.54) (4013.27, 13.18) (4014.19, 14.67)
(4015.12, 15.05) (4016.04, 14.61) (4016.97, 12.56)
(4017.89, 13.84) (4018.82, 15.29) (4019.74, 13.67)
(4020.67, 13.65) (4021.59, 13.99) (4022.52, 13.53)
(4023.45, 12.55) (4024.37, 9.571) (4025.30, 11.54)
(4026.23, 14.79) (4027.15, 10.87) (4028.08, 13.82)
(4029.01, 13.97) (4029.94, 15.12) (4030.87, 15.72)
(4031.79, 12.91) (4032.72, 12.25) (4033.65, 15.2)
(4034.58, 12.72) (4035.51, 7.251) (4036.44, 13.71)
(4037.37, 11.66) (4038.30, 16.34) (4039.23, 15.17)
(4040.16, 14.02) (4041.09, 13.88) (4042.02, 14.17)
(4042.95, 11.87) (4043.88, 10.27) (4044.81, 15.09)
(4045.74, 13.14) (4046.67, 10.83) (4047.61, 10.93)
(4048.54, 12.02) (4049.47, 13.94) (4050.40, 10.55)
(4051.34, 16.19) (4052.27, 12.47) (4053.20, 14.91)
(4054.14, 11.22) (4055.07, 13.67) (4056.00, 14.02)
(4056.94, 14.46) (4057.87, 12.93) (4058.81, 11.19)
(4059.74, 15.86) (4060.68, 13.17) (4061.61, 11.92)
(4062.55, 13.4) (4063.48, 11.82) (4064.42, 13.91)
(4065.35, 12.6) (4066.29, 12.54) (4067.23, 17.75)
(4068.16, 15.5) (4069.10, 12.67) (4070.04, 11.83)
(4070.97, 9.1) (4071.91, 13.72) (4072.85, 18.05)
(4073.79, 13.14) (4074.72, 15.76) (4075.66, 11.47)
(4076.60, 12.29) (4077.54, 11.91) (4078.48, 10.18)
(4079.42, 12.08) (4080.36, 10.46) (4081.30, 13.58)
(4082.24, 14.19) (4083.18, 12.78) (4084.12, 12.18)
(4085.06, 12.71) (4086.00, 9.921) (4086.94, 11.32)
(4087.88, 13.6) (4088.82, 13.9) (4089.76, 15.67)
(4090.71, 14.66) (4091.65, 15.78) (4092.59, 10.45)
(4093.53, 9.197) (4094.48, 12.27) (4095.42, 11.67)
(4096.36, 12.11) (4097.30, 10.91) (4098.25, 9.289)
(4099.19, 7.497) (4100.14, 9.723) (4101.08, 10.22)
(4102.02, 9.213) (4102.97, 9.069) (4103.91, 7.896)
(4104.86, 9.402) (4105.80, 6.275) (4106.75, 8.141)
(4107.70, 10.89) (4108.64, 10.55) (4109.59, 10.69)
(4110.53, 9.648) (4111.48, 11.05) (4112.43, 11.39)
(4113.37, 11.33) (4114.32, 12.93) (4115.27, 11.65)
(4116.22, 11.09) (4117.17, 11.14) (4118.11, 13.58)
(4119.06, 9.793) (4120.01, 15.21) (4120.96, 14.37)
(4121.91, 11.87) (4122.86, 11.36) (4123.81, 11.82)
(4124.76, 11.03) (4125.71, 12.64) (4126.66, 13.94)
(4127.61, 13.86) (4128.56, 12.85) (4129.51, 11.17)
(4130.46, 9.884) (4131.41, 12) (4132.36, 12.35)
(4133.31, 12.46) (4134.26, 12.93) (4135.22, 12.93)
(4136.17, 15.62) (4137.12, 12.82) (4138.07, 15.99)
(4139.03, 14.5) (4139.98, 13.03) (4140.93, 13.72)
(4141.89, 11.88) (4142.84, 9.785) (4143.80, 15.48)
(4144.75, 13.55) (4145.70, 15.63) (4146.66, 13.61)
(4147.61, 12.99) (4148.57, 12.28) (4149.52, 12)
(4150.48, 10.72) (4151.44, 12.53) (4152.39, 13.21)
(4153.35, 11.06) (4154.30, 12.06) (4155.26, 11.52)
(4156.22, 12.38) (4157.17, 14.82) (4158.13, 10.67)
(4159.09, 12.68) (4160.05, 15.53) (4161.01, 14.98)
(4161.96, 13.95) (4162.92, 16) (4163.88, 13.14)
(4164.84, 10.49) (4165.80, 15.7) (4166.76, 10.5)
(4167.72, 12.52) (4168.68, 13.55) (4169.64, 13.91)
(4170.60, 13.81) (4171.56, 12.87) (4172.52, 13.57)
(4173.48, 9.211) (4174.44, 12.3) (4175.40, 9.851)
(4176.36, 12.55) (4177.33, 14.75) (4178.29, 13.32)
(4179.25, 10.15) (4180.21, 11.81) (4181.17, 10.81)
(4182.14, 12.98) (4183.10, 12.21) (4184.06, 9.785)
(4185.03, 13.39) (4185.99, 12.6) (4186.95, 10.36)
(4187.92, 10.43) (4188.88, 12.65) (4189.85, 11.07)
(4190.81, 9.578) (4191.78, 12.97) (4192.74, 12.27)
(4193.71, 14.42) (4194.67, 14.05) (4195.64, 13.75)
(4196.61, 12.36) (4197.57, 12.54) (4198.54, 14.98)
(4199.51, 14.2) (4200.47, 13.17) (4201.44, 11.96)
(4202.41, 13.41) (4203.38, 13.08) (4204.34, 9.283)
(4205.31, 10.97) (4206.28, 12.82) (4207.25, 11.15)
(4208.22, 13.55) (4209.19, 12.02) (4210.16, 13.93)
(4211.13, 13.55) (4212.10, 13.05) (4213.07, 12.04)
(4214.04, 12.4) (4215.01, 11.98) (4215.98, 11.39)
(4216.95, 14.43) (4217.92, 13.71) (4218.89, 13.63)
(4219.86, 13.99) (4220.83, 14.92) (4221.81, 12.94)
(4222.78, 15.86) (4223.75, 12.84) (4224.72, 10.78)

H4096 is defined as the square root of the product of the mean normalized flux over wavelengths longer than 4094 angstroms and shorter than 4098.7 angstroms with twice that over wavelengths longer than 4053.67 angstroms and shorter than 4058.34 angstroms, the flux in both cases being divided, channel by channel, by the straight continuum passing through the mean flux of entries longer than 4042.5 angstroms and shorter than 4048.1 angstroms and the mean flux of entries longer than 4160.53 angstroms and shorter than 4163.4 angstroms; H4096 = 1.35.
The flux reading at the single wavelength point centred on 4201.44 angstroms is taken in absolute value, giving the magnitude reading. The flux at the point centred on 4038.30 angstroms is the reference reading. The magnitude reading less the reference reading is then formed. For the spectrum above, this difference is -4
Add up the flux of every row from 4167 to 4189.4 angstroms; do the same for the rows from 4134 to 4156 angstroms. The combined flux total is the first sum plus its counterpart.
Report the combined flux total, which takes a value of 579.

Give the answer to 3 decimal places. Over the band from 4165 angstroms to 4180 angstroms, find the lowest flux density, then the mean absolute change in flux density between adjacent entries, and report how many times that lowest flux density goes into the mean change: 0.231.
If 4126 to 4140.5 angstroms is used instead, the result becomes 0.135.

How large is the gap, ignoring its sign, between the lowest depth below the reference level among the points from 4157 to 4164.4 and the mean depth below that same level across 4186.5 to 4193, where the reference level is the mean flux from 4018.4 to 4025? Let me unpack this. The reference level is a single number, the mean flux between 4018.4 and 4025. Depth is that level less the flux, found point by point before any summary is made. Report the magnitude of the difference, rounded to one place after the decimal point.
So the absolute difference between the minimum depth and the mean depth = 4.7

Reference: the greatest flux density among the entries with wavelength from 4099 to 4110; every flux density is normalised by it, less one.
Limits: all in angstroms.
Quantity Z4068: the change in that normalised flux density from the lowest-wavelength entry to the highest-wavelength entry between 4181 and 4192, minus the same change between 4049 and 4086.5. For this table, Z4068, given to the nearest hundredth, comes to 0.57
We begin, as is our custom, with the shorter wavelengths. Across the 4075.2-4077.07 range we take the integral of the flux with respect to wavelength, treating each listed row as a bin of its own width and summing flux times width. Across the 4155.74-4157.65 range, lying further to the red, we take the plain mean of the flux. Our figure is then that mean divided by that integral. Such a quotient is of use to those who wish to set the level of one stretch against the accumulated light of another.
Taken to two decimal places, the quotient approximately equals 0.61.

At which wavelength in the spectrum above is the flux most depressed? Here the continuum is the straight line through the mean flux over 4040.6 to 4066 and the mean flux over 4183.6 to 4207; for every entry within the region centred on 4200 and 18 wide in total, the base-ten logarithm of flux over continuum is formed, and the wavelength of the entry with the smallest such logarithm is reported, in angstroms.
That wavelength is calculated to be 4204.34 angstroms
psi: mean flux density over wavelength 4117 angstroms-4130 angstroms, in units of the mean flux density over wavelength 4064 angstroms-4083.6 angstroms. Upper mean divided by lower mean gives 0.95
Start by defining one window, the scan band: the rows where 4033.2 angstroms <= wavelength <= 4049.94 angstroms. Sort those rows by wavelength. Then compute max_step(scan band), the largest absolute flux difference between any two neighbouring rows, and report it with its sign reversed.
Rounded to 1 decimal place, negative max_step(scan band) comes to -6.5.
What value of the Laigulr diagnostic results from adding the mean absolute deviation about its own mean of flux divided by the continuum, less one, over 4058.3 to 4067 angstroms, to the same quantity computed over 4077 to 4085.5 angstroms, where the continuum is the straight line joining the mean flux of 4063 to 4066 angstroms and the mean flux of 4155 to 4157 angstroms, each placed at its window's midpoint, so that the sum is 0.16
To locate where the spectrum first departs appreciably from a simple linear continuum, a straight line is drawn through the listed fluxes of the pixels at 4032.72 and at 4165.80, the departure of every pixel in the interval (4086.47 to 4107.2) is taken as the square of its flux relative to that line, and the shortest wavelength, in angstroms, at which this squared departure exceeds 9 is 4092.59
